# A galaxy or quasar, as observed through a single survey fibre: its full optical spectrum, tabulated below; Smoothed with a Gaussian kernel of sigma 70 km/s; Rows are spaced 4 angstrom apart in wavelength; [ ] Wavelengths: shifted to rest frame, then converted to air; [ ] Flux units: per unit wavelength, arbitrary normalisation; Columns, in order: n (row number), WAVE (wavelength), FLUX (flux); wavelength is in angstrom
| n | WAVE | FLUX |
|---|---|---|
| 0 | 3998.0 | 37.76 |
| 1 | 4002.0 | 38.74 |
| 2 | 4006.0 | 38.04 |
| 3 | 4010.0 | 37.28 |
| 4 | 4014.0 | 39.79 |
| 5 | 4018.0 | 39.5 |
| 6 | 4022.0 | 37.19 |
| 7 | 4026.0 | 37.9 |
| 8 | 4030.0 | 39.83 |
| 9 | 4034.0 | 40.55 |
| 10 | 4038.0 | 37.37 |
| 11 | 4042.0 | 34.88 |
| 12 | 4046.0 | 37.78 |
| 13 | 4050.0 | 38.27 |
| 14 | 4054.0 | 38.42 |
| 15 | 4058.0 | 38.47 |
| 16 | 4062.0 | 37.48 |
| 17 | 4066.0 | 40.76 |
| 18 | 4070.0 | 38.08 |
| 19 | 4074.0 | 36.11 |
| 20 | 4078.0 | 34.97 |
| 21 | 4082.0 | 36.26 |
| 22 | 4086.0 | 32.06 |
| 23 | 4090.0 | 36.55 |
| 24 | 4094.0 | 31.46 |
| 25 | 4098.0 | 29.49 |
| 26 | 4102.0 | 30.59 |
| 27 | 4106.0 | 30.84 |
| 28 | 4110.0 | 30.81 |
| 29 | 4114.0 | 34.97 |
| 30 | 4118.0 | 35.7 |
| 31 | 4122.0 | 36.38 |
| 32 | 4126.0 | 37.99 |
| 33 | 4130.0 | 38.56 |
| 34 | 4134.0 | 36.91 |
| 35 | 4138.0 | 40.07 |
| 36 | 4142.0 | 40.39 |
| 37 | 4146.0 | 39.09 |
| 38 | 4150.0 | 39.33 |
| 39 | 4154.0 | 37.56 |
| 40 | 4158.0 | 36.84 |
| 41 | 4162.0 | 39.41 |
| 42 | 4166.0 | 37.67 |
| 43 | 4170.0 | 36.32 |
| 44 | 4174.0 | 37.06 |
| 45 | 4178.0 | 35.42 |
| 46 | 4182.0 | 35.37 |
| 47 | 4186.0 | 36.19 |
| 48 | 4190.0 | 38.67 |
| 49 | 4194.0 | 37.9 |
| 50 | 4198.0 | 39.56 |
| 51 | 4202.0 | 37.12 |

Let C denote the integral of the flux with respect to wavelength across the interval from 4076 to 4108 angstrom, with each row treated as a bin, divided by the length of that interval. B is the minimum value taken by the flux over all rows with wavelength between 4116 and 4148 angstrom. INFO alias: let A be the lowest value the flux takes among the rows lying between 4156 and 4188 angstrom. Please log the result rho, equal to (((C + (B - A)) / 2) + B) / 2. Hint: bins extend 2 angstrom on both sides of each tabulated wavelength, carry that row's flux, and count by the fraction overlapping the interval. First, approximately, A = 35.37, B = 35.7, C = 32.8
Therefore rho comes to 26.1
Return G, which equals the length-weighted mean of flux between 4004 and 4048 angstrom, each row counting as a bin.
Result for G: 38.2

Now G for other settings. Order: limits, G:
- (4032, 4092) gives 37.2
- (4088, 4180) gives 36.1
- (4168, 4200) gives 37.1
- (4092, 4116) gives 31.4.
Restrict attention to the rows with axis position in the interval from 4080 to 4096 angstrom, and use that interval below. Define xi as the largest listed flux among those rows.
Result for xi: 36.55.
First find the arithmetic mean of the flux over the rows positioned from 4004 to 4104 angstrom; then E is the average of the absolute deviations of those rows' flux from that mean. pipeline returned 2.3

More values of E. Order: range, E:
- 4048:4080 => 1.2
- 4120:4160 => 1.2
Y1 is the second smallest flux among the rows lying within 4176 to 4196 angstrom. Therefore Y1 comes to 35.42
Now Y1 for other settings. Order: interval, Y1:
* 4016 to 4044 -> 37.19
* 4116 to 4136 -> 36.38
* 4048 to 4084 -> 36.11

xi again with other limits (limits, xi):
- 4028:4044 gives 40.55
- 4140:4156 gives 40.39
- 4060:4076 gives 40.76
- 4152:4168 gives 39.41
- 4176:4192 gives 38.67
